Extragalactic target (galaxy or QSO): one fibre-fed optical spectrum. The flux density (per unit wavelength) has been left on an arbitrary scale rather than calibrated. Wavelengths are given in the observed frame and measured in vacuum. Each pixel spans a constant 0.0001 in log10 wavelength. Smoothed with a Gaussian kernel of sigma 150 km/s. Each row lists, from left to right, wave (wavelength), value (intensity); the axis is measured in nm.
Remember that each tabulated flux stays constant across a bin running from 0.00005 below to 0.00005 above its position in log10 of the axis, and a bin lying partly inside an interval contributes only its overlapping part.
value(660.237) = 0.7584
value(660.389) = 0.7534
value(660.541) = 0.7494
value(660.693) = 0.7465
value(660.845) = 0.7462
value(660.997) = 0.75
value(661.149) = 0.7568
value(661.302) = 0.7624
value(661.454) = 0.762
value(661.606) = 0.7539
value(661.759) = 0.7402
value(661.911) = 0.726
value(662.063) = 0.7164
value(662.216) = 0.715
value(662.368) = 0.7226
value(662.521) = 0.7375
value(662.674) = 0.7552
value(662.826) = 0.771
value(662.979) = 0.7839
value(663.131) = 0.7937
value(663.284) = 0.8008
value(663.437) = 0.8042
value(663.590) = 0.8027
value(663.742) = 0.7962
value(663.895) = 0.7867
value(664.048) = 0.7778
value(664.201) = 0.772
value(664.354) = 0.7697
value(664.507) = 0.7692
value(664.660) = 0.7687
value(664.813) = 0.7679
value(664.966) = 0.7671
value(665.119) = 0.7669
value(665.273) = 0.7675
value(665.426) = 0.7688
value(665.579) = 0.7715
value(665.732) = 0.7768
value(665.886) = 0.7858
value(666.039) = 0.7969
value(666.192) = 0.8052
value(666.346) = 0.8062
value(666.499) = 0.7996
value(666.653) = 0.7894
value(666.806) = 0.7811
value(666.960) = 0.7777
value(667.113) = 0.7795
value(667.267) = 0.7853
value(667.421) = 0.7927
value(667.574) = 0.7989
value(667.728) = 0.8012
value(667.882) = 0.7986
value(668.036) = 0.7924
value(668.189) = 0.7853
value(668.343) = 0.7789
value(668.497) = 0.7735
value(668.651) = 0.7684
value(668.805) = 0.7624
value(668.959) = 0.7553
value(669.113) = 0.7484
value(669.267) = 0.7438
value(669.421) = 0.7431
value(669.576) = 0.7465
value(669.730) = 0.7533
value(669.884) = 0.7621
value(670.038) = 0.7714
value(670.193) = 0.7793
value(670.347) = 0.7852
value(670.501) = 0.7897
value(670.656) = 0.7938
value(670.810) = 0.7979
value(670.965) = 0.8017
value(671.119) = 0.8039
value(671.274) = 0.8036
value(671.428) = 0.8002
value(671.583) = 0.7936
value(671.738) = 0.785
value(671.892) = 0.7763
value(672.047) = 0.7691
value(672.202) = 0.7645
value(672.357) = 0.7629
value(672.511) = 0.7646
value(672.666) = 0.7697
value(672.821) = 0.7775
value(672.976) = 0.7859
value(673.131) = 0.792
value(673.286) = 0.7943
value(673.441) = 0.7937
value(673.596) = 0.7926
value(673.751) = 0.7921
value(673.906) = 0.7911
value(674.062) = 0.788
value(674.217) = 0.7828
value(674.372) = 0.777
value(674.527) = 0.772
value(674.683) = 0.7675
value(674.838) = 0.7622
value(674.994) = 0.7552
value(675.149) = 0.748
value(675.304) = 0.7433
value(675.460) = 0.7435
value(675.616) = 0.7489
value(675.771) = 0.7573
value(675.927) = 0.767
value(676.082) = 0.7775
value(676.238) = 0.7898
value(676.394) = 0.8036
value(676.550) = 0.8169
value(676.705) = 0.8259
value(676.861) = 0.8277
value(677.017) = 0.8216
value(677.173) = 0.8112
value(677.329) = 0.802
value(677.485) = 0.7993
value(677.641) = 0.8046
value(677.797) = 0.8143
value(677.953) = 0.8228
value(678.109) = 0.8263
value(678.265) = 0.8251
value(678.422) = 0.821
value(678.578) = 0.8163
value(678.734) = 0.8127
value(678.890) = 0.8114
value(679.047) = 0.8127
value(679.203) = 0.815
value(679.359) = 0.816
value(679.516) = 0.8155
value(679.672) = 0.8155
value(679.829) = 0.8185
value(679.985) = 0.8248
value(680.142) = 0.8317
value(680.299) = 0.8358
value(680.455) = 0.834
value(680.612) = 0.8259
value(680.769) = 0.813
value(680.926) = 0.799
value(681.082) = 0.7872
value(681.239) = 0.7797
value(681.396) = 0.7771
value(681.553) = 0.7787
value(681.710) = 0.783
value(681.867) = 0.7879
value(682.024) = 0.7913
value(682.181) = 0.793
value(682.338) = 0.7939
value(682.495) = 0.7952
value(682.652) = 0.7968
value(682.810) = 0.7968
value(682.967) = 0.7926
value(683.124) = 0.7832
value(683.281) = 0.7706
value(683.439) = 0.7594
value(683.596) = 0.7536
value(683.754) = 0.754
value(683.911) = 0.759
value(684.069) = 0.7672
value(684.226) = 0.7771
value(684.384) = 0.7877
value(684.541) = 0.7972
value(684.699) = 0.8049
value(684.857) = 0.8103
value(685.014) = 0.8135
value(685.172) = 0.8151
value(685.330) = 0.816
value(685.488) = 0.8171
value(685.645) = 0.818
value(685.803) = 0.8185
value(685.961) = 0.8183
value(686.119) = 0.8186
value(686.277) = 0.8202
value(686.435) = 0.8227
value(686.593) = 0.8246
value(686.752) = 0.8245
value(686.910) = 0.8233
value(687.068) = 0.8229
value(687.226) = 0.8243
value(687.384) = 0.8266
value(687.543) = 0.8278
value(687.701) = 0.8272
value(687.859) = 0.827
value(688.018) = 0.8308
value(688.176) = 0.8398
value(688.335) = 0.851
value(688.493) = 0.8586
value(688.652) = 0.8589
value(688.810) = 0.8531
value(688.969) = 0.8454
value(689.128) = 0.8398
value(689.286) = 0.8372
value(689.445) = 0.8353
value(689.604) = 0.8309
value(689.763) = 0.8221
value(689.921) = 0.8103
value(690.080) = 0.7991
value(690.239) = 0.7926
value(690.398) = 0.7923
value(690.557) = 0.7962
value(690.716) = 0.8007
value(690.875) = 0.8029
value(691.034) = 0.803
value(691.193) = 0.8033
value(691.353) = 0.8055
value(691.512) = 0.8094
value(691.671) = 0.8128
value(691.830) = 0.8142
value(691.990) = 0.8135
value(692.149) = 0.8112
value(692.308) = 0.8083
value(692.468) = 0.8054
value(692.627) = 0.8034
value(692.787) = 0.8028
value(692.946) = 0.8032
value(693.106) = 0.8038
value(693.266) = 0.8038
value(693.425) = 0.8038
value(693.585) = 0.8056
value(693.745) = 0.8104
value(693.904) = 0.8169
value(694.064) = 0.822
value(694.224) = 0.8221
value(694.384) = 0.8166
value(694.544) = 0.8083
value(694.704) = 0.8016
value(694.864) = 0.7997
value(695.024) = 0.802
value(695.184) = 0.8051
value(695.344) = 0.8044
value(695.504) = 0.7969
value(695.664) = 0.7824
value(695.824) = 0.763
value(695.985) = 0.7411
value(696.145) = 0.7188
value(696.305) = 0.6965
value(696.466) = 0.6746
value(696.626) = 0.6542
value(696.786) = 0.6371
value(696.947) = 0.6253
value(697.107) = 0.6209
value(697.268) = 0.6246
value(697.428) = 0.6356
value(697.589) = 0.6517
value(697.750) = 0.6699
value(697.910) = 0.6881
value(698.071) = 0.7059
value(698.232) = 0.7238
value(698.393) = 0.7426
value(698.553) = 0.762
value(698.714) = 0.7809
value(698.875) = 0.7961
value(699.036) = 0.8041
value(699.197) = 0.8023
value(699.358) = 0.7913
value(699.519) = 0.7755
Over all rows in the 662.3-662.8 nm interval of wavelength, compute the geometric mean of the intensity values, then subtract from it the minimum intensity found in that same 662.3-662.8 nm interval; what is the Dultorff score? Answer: 0.016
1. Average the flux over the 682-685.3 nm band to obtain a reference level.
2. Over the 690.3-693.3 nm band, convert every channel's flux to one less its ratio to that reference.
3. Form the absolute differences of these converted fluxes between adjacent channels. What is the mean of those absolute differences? 0.0024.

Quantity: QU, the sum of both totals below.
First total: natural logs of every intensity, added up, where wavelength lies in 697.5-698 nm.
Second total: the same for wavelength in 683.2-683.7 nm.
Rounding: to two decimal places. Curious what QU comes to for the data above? -2.02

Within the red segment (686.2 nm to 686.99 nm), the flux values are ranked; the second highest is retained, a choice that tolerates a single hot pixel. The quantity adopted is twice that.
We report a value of 1.65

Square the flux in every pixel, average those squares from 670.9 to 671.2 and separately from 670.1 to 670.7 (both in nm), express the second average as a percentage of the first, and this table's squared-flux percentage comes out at 96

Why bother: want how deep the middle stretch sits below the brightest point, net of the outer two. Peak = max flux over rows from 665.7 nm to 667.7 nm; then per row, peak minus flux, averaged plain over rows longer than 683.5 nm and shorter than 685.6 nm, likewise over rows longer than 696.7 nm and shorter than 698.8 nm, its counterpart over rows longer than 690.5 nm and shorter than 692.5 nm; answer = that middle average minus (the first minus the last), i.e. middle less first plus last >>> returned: 0.11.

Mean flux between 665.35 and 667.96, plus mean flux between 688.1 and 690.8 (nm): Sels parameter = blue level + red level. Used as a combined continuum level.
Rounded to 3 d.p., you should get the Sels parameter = 1.616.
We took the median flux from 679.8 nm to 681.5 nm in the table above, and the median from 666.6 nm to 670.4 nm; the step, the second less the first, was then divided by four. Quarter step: -0.010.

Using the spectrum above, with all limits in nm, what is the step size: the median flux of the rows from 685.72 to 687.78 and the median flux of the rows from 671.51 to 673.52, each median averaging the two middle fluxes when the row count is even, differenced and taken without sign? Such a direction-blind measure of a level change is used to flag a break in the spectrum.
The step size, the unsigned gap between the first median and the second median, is 0.046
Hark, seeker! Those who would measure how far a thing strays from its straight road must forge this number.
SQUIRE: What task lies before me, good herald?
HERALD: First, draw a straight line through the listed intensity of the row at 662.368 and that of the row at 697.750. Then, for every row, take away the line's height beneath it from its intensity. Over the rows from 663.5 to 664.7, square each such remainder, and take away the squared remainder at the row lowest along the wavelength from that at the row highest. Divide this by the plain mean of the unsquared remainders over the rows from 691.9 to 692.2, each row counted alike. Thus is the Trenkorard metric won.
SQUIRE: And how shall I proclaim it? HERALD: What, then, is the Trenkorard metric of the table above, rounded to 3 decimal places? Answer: -0.032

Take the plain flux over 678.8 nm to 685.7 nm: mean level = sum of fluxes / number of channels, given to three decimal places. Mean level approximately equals 0.798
